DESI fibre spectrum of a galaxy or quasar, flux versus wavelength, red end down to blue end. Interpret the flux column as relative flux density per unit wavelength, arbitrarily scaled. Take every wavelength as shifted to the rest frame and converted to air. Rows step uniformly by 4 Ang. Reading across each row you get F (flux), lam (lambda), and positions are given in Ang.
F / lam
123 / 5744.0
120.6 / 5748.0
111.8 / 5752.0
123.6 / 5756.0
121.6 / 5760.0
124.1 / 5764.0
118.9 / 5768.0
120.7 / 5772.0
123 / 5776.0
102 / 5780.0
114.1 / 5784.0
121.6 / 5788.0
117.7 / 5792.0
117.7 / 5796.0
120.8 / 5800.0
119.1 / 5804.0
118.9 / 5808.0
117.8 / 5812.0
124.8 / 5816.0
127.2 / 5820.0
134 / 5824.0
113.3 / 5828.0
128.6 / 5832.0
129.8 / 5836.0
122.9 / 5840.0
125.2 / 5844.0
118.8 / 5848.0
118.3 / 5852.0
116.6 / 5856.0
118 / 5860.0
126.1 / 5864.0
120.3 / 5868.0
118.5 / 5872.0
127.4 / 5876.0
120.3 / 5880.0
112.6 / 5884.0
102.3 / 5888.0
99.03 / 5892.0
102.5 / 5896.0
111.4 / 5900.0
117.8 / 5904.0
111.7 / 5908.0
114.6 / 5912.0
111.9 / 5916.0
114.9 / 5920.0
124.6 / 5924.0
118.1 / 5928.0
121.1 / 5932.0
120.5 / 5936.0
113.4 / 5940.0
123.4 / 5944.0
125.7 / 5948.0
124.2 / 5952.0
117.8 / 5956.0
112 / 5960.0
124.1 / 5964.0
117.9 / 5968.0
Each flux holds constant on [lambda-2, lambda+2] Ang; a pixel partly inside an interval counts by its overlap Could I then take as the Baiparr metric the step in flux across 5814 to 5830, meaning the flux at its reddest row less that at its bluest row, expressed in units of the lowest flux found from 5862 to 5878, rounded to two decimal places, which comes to -0.10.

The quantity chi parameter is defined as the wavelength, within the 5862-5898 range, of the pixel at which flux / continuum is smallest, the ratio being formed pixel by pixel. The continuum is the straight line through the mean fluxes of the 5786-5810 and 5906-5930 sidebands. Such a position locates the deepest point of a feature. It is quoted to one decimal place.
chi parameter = 5892.0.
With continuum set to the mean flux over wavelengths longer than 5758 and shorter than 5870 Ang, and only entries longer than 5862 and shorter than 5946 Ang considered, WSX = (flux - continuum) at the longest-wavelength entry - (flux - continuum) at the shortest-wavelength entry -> -3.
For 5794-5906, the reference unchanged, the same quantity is 0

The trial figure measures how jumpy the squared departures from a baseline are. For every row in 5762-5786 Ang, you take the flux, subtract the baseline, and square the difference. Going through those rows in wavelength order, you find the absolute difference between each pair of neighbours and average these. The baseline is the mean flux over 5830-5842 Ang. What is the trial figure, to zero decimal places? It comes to 237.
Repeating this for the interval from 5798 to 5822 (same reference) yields 27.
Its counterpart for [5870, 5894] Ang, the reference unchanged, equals 172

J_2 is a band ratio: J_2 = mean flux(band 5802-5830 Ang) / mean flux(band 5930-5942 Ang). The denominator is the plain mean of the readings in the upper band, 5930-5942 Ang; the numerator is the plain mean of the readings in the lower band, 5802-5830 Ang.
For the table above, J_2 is 1.03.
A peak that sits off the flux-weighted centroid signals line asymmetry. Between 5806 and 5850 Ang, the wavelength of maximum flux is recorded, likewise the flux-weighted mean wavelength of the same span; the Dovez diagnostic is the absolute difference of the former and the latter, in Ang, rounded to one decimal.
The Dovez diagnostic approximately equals 4.1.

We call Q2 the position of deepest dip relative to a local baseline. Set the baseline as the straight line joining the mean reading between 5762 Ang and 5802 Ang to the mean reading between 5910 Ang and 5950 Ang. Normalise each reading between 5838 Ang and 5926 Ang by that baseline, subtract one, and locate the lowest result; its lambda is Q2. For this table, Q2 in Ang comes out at 5892.0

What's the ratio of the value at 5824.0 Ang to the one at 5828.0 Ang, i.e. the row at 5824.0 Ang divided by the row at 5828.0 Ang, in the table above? 1.18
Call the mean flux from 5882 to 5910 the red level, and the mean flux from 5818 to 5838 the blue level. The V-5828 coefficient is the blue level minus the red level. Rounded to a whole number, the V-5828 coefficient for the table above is 18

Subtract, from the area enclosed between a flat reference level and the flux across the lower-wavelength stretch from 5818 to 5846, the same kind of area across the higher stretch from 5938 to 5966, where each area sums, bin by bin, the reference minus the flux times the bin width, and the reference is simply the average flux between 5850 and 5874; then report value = -162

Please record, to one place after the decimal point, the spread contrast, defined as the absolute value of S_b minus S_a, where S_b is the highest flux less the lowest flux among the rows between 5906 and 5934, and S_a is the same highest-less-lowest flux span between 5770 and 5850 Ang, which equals 19.1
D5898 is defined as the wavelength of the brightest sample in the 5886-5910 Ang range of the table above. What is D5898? 5904.0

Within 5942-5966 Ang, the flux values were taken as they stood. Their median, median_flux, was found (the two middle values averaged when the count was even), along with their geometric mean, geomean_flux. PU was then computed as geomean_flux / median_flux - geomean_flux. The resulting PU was -120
